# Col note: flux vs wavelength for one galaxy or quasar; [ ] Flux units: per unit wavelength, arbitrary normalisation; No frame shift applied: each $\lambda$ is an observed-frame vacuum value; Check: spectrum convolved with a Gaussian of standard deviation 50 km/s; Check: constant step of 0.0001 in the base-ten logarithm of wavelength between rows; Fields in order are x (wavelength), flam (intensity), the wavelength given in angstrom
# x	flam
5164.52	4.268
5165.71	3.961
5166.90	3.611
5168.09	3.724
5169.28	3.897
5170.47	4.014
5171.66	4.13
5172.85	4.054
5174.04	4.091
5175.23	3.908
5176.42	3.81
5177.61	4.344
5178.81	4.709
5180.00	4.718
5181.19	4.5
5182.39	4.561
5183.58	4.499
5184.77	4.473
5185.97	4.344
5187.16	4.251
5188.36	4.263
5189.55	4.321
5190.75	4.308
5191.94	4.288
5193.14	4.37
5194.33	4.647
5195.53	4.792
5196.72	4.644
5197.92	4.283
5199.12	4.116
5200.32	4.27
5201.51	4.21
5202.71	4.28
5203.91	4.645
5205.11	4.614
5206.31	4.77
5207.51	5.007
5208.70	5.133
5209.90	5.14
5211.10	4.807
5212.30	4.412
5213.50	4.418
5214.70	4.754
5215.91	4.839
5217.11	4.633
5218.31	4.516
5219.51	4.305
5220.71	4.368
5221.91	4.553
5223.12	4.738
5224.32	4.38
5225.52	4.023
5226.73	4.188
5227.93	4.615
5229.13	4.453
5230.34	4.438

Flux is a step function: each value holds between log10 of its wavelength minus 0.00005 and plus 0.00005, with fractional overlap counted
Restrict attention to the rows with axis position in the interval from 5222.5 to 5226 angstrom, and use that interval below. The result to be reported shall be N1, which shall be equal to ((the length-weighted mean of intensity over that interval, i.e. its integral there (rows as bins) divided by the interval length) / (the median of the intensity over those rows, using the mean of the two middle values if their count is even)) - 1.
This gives 0.003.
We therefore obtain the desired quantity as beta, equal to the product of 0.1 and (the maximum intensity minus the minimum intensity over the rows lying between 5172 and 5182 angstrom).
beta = 0.09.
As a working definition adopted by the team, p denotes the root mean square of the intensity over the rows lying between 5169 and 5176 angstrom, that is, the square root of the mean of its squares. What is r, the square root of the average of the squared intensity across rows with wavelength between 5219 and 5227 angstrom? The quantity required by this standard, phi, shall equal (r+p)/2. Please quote 4.19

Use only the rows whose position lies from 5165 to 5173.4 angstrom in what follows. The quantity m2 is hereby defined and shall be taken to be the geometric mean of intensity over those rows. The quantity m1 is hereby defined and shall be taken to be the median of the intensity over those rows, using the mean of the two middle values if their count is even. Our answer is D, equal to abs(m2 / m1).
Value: 0.99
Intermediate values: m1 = 4.0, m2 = 3.91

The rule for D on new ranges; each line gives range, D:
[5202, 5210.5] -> 1.00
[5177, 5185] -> 1.01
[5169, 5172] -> 1.00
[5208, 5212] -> 0.98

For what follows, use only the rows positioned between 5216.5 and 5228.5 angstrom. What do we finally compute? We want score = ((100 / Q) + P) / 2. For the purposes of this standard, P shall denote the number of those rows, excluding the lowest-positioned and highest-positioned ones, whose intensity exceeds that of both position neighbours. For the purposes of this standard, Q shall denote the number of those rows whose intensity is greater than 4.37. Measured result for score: 8.8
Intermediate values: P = 1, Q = 6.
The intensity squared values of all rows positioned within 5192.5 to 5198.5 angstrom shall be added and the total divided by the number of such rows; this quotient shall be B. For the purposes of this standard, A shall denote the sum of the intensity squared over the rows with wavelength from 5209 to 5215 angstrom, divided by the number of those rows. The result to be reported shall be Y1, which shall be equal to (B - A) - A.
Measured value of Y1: -23.7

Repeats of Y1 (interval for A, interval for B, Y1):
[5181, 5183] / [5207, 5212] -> -15.8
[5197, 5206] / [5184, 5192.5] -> -19.2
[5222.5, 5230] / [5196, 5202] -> -20.3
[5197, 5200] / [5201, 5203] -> -17.3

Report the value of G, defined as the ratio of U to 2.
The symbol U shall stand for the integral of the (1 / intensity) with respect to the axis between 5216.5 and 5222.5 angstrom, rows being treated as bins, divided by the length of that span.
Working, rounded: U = 0.224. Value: 0.112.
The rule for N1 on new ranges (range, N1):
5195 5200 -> -0.005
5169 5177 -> -0.005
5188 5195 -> 0.014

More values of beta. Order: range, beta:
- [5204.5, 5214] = 0.07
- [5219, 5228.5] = 0.07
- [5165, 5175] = 0.05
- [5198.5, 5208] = 0.09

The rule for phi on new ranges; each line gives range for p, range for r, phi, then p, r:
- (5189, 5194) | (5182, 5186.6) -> 4.40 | 4.3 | 4.47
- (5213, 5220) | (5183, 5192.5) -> 4.46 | 4.6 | 4.34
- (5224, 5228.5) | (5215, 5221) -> 4.42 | 4.3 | 4.54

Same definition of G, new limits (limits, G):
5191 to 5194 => 0.115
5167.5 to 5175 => 0.126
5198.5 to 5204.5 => 0.116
